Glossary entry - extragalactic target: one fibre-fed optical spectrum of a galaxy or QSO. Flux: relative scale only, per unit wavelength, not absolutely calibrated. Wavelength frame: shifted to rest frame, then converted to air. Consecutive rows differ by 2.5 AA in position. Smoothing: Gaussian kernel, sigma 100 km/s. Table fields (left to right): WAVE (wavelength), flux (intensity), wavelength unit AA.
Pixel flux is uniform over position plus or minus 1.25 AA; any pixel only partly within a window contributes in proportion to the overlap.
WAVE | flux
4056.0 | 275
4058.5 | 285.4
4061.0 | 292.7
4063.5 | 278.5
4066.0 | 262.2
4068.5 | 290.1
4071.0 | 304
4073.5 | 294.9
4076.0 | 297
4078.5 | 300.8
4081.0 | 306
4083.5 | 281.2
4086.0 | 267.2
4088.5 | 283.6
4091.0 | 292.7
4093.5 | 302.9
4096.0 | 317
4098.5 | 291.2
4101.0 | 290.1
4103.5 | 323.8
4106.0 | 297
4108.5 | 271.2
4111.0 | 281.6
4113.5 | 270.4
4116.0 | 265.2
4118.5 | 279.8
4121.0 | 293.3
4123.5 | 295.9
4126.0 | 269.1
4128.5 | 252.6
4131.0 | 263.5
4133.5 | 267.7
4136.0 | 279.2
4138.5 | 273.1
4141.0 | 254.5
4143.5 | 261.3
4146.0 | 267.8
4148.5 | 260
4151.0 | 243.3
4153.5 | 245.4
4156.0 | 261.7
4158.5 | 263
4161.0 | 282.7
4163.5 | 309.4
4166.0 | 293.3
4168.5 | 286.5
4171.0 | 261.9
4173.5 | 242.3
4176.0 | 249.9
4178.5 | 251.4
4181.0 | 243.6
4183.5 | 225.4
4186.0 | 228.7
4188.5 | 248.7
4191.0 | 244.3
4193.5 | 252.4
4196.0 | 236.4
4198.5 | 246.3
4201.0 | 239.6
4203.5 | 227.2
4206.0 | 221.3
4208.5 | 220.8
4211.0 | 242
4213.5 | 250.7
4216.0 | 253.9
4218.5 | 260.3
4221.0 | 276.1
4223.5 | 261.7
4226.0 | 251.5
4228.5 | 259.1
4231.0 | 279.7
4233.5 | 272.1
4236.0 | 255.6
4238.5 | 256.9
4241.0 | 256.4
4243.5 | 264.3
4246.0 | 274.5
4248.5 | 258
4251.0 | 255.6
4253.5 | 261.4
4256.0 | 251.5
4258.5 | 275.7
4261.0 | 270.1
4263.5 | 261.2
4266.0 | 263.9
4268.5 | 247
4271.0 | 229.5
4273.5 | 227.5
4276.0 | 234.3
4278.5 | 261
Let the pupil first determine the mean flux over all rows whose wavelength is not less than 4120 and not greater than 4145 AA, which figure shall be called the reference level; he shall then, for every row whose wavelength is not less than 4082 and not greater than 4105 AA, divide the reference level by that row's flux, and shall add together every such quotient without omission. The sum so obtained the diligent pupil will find 8.3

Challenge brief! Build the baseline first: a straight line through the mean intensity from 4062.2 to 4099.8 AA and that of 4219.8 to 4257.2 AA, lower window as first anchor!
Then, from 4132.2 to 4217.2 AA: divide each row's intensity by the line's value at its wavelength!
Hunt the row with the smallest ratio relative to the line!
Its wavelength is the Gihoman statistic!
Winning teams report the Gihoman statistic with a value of 4208.5 AA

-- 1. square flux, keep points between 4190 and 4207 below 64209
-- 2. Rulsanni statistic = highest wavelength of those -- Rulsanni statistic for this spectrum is 4206.0 AA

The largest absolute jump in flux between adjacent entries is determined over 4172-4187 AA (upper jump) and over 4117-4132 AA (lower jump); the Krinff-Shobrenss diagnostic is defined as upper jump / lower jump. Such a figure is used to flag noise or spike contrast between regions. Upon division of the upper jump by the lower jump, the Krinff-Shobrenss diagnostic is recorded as 0.68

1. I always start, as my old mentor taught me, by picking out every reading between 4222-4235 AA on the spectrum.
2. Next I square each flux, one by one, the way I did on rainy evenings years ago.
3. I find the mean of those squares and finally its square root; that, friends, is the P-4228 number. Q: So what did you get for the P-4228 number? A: 265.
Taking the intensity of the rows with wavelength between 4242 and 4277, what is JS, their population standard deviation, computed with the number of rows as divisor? 15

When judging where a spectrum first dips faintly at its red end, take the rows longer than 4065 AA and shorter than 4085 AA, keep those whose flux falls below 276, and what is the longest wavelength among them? 4066.0 AA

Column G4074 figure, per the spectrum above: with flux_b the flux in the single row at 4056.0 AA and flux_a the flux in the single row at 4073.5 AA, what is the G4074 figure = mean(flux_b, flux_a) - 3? 282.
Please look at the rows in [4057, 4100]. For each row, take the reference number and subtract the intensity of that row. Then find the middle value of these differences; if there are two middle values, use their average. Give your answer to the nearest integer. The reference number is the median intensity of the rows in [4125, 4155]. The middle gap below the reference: -30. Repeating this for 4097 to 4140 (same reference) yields -17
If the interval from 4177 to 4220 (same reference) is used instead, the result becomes 19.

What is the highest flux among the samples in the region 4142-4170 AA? 309.4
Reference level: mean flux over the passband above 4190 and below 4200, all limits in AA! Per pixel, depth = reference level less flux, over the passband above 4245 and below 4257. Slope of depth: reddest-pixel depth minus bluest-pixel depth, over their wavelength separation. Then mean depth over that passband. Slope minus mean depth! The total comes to 18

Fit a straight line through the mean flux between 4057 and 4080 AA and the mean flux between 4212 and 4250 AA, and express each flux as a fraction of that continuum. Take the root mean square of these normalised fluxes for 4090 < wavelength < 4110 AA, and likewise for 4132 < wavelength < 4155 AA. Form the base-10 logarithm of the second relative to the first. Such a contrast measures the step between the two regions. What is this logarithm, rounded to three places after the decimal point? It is -0.046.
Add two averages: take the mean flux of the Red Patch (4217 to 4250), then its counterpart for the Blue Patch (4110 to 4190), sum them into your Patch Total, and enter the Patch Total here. 528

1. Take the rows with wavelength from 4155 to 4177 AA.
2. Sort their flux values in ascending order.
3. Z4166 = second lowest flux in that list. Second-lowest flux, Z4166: 249.9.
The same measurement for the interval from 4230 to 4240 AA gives 256.9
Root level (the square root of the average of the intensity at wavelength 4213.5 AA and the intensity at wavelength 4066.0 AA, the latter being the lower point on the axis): 16.0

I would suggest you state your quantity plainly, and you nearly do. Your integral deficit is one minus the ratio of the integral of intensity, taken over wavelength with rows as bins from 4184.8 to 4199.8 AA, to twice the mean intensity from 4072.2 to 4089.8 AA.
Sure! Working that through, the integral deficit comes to -5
